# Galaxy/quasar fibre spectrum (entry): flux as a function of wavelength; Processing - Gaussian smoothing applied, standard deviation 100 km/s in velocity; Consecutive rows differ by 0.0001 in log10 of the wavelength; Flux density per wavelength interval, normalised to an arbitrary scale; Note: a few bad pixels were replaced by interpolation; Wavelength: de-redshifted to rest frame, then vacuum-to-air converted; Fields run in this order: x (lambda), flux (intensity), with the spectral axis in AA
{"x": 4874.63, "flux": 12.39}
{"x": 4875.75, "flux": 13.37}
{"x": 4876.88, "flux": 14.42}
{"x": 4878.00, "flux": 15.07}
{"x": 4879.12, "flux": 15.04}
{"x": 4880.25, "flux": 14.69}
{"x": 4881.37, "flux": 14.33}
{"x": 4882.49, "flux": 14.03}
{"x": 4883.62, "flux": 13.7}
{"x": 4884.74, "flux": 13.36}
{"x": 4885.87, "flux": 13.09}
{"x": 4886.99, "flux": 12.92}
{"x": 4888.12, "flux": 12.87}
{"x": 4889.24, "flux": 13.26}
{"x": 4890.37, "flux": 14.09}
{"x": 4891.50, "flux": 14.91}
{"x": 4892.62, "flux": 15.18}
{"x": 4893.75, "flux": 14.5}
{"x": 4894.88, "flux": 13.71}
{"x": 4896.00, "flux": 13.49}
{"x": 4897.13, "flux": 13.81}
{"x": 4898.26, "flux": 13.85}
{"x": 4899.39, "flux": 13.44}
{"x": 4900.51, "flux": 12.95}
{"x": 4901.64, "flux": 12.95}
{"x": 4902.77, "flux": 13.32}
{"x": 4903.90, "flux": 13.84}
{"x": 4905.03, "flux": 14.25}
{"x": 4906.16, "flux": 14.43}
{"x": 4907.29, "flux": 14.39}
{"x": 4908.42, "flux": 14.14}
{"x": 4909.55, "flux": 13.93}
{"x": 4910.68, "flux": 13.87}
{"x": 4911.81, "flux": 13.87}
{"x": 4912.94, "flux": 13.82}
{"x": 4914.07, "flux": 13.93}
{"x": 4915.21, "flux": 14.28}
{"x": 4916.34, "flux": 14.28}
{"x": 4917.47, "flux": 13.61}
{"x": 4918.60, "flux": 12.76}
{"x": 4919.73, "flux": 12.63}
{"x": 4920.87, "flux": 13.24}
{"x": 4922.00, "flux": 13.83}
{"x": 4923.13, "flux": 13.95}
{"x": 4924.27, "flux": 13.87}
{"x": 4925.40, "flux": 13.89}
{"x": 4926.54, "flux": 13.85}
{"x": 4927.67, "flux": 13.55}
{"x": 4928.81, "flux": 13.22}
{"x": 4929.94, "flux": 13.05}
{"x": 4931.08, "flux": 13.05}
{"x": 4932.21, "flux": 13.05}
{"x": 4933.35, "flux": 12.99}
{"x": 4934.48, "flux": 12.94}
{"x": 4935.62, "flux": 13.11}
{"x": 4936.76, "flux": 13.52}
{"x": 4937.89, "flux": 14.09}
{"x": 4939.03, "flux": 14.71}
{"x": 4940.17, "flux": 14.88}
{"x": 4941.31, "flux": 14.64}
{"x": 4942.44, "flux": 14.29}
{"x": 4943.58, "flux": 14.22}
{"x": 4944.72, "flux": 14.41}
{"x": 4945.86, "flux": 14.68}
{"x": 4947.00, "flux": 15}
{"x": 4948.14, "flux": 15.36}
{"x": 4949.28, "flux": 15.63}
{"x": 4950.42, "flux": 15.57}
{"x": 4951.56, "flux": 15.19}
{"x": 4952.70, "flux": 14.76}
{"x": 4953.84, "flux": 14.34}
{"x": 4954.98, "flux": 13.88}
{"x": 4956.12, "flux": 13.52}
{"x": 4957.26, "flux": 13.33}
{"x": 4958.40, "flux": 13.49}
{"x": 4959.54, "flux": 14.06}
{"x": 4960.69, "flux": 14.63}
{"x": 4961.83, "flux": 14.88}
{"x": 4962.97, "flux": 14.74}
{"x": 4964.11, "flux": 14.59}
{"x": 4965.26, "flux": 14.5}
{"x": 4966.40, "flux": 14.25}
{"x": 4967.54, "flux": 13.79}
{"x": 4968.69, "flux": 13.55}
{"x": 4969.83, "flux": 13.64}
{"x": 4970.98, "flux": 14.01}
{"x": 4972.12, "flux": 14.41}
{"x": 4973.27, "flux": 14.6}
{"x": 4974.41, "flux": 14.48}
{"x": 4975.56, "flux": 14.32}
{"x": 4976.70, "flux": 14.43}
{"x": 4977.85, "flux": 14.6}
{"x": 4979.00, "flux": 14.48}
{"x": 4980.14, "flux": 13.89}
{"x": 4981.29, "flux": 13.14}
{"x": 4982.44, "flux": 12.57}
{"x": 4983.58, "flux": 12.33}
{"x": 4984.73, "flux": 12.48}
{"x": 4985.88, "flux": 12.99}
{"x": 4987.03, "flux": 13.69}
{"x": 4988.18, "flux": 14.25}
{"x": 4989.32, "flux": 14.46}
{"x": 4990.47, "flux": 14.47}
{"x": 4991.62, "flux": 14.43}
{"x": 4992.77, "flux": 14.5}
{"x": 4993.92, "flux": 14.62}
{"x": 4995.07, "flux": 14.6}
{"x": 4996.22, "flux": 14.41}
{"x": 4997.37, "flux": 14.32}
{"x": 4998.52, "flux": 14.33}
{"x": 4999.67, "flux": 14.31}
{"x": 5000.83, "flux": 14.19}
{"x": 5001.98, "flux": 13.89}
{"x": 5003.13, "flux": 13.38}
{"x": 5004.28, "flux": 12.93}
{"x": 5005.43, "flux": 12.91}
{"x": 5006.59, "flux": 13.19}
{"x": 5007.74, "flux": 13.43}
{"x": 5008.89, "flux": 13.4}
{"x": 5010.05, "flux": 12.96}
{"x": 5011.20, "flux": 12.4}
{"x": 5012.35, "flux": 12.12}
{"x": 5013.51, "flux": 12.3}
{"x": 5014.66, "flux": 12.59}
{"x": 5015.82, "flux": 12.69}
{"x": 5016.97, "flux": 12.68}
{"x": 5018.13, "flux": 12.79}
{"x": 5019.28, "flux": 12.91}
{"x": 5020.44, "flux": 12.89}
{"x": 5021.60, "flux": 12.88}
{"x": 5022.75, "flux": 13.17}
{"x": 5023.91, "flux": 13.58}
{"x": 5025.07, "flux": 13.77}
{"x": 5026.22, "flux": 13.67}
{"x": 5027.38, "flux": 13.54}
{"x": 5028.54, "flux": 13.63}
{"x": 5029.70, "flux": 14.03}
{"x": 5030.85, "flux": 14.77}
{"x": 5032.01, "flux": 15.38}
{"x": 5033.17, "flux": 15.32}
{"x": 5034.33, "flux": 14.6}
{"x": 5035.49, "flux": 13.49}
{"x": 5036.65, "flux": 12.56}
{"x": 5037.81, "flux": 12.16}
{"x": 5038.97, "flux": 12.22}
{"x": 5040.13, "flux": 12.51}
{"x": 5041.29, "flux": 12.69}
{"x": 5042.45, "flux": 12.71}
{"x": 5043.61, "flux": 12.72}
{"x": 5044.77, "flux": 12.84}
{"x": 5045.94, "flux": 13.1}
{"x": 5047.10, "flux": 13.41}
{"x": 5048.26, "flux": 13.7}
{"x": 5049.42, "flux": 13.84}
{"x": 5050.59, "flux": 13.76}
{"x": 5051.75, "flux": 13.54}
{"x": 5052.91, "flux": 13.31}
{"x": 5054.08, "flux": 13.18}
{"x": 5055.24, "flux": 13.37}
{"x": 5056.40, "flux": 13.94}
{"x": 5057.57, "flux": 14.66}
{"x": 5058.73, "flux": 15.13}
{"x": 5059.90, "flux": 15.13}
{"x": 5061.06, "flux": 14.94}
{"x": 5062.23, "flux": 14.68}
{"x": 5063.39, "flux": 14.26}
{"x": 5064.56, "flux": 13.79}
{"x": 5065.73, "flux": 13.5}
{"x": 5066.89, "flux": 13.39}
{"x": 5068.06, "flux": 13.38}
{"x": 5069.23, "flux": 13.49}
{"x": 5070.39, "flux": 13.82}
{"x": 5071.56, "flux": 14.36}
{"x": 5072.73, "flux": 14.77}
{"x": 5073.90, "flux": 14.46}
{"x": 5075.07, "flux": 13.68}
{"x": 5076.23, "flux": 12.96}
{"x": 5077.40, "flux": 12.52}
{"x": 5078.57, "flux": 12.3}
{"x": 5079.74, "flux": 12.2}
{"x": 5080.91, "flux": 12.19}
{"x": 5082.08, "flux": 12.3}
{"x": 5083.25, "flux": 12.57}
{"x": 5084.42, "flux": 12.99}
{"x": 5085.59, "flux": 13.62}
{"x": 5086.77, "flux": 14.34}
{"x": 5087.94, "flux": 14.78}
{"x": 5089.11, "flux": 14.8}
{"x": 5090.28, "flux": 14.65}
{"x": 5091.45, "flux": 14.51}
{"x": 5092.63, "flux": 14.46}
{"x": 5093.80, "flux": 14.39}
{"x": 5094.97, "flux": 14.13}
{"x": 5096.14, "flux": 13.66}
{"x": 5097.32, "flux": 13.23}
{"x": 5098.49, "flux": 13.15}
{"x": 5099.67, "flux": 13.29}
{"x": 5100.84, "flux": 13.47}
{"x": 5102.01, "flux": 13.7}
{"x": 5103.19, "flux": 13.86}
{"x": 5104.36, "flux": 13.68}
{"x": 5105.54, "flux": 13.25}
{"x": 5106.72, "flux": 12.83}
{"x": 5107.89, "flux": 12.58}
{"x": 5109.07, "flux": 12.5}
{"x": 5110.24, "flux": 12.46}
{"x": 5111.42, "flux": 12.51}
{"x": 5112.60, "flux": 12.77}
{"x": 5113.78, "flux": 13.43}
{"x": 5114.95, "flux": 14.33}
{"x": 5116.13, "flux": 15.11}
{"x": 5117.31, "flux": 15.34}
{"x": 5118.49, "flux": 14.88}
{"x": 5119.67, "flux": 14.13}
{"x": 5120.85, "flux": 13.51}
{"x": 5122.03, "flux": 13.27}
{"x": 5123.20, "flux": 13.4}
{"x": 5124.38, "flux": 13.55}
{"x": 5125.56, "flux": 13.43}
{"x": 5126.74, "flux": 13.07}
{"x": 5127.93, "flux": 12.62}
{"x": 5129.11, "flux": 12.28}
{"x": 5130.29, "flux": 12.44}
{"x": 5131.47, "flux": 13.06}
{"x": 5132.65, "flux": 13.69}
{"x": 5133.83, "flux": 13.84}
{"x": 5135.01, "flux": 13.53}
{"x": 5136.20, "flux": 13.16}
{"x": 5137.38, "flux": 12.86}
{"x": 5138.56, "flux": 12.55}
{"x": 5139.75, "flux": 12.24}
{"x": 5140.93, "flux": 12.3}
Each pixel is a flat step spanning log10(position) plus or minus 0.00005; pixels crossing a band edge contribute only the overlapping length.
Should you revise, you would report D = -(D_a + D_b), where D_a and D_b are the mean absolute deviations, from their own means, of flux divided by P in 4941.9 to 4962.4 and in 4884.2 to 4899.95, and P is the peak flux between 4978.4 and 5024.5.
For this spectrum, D -0.0762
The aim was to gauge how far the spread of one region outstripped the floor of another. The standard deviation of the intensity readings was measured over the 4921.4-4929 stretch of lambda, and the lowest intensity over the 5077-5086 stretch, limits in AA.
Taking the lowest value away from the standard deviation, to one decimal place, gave -11.9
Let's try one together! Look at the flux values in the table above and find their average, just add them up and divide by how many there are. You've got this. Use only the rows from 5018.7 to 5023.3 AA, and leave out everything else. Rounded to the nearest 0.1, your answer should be 13.0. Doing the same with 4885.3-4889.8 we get 13.0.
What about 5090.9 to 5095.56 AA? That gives 14.4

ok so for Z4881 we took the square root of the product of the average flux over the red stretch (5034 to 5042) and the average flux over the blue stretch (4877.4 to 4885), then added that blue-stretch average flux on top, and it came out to 27.9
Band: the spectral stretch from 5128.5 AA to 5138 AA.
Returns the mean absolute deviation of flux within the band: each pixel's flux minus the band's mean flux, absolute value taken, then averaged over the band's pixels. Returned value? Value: 0.45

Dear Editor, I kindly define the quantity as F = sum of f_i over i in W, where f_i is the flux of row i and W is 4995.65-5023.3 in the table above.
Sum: 317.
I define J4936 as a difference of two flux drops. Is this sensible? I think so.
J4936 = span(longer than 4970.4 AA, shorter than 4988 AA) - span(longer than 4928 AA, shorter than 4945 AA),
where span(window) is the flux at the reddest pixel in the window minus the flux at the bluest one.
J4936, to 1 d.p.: -1.5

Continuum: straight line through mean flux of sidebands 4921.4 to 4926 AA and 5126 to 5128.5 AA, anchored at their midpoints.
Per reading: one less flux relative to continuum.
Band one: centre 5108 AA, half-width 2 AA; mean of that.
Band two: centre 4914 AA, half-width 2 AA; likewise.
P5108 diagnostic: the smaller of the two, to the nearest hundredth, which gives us -0.01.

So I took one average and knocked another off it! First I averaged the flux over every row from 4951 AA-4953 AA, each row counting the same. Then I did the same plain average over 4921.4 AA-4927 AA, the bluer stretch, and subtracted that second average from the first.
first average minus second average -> 1.1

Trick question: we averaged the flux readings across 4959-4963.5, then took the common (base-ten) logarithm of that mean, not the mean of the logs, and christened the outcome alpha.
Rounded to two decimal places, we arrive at 1.16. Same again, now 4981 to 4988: 1.11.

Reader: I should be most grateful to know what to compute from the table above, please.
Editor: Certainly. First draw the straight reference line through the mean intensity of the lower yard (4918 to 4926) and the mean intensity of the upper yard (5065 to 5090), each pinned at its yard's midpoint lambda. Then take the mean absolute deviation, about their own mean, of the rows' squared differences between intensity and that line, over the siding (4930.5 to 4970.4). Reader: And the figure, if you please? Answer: 1.0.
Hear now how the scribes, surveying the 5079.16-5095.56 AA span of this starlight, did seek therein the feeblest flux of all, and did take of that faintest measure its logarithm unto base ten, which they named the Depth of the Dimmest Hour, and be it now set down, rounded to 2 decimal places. 1.09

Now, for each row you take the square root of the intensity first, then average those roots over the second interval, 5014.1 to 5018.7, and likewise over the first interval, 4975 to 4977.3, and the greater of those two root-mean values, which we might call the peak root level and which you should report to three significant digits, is 3.79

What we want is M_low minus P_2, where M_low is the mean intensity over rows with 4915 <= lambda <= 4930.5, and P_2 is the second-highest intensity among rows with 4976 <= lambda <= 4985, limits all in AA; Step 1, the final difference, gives -0.9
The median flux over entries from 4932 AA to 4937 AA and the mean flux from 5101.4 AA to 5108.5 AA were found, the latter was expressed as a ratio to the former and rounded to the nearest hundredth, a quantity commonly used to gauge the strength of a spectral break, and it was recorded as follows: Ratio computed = 1.02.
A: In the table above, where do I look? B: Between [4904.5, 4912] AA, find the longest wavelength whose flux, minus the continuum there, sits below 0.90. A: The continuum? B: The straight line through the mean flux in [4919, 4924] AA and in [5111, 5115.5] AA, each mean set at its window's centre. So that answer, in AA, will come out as 4911.81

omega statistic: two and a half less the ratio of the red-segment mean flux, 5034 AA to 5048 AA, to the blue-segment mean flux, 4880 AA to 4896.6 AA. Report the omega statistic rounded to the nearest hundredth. 1.57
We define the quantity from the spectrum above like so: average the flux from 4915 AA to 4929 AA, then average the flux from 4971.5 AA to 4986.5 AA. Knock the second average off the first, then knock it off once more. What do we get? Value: -13.9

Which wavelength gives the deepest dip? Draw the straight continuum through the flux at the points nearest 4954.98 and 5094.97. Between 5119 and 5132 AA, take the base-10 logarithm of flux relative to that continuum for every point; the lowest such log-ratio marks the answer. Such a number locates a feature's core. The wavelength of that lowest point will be 5129.11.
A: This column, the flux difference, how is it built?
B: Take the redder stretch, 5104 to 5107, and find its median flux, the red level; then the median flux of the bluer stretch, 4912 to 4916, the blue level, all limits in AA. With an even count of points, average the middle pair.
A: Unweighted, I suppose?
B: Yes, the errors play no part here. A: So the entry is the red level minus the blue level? -0.68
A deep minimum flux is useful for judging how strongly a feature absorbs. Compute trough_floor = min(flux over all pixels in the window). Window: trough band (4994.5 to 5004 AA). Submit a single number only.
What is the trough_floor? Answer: 13.38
